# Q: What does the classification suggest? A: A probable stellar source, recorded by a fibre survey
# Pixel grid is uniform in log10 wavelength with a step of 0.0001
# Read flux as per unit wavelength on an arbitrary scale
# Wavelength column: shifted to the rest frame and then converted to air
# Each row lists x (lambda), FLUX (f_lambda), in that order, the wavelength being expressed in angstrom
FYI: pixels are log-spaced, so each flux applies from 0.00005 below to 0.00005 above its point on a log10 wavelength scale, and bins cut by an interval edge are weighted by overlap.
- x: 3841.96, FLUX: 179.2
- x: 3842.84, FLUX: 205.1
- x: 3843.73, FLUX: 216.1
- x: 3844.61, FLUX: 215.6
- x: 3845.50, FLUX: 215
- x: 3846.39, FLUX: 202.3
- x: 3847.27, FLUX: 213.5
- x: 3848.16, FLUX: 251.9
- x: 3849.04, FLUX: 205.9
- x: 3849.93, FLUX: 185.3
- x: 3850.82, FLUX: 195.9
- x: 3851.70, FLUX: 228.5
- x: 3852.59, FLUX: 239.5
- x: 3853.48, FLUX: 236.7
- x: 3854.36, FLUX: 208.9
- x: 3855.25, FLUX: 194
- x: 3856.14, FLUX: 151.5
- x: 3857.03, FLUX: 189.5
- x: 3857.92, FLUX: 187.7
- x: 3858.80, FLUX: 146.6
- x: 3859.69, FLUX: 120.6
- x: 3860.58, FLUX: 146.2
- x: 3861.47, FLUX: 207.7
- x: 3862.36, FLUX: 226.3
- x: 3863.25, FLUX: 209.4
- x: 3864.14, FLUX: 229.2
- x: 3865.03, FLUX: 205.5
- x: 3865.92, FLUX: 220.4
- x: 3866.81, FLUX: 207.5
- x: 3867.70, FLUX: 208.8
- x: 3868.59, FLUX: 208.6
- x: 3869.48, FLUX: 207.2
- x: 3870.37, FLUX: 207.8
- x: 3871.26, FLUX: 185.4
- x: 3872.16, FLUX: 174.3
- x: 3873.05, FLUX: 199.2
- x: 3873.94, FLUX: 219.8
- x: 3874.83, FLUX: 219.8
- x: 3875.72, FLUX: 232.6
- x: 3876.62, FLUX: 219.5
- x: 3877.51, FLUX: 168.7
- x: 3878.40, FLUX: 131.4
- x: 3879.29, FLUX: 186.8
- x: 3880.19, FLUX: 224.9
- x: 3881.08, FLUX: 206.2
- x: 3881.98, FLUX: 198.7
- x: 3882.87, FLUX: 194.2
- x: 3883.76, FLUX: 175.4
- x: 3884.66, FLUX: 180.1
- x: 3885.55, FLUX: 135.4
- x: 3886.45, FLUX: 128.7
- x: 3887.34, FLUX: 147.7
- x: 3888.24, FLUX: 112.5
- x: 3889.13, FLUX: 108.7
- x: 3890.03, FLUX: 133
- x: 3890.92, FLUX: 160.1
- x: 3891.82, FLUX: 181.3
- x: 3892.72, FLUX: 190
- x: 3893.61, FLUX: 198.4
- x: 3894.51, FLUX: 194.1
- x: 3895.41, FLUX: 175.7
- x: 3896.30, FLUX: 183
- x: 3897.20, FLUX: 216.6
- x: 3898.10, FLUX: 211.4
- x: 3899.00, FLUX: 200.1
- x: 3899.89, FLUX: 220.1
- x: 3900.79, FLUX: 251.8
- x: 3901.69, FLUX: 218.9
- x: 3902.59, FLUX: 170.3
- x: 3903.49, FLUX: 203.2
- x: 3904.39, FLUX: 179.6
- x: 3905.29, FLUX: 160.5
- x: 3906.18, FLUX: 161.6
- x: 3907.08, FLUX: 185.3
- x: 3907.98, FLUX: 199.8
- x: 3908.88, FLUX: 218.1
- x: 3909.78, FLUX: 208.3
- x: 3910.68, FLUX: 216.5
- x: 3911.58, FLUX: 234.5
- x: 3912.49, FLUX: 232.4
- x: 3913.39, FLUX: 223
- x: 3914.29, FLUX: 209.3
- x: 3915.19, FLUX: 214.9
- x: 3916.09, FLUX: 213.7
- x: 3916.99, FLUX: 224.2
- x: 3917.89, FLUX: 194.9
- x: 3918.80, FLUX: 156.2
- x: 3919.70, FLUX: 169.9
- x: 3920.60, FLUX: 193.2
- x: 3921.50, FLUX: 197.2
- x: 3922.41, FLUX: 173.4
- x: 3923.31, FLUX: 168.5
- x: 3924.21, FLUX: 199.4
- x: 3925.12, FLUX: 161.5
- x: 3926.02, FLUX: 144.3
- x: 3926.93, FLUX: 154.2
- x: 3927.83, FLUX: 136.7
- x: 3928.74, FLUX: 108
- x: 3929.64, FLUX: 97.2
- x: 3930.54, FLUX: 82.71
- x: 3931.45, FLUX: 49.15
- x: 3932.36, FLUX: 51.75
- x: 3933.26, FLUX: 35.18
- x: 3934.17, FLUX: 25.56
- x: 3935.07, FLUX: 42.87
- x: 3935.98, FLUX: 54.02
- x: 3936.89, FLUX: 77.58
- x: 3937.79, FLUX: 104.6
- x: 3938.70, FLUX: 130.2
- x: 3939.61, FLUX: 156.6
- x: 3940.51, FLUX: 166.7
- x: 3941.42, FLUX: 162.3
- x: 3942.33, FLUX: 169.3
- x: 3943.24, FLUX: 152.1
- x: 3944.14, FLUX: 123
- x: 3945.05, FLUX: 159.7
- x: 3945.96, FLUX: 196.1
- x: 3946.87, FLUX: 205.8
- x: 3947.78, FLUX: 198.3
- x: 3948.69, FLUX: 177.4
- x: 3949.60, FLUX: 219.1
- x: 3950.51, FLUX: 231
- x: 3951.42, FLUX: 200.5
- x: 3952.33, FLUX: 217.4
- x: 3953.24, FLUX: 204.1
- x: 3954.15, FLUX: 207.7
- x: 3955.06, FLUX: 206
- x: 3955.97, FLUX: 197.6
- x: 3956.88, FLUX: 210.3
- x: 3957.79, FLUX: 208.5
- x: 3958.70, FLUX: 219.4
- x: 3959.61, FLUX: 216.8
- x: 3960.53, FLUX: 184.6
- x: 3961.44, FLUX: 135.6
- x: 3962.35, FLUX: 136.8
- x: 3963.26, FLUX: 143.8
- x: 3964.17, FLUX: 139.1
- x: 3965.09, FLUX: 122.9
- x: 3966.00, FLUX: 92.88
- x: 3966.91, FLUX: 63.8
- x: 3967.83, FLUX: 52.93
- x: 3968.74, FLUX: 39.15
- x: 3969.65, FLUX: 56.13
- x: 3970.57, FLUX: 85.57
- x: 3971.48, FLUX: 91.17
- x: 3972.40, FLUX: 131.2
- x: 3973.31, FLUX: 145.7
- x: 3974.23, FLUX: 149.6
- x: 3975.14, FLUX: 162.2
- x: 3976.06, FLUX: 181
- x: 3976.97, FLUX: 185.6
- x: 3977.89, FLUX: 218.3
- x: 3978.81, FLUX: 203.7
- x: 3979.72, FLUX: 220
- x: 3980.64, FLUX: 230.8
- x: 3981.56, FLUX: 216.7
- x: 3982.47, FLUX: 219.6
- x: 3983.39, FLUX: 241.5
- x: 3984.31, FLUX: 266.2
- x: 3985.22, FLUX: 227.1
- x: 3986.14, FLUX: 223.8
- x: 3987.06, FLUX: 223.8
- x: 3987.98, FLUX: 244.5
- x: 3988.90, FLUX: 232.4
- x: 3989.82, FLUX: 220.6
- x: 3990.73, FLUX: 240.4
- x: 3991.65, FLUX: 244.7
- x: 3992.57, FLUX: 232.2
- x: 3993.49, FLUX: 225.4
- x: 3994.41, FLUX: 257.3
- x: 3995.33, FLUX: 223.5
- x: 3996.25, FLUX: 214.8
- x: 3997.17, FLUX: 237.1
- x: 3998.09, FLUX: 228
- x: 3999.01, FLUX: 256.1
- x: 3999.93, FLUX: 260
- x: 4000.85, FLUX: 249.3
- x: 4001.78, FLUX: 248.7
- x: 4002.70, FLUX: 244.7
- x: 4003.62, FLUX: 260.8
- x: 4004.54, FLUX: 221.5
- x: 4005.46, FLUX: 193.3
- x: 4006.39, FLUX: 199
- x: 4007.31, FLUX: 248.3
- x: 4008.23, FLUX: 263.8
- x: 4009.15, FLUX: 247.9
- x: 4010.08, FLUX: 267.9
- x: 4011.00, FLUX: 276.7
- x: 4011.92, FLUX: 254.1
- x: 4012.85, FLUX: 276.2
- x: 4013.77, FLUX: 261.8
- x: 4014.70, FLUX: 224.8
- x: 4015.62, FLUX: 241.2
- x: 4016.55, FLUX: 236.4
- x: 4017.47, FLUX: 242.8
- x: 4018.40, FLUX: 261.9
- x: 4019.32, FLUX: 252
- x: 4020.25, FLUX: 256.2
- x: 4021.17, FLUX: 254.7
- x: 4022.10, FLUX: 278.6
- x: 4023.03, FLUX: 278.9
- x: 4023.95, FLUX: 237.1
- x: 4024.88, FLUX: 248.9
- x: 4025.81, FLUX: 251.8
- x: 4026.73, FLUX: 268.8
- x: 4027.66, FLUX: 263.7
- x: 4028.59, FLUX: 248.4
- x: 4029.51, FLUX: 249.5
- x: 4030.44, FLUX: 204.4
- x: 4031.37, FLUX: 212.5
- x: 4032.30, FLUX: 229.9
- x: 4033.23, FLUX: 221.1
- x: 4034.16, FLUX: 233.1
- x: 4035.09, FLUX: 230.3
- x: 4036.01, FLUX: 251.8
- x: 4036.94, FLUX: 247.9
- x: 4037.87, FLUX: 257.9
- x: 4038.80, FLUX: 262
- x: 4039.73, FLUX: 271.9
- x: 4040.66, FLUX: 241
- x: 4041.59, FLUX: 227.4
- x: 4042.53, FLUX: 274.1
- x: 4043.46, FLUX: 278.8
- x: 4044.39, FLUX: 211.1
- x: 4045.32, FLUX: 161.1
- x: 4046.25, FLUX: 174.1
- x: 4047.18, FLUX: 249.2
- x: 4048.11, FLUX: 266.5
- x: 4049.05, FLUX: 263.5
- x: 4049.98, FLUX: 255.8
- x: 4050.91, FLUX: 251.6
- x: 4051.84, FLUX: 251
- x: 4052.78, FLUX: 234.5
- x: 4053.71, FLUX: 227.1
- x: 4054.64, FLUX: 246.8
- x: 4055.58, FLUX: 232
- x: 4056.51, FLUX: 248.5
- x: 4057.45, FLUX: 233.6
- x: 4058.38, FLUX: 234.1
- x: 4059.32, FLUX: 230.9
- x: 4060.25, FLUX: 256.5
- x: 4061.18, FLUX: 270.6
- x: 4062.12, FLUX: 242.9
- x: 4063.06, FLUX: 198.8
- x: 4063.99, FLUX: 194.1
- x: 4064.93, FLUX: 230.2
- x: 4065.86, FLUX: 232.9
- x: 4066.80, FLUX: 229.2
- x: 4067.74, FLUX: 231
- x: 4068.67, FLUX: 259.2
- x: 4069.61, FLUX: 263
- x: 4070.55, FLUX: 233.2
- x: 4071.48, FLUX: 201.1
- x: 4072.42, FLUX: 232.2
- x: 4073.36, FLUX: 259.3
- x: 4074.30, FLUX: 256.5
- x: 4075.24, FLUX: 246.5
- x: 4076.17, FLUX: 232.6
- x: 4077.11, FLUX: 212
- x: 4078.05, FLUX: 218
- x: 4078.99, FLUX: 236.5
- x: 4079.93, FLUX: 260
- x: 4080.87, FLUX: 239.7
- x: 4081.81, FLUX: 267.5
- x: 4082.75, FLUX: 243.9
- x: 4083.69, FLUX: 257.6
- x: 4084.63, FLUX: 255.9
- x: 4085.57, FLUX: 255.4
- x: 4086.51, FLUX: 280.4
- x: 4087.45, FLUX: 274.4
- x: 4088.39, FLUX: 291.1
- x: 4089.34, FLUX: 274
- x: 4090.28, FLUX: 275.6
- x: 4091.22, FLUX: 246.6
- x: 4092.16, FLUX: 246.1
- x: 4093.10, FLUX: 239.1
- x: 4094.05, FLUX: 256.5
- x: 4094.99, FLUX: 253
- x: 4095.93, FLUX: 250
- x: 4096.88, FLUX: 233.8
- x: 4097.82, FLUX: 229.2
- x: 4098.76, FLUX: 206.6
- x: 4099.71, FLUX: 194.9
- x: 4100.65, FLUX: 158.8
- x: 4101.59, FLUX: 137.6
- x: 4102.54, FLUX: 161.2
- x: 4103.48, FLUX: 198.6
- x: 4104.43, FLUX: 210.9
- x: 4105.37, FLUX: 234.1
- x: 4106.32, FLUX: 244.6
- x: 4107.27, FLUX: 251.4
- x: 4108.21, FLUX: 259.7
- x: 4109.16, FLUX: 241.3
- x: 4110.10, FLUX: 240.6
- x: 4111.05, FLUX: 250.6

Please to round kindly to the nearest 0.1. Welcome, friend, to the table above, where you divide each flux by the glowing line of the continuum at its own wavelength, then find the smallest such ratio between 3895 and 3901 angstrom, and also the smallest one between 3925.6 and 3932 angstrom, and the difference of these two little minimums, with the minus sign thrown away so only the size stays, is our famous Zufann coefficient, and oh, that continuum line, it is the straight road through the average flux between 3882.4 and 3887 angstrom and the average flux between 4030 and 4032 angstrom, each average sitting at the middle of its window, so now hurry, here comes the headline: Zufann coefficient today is 0.8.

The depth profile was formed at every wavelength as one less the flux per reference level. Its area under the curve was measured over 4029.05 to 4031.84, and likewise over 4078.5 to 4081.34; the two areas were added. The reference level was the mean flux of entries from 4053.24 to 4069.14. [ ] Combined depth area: 0.0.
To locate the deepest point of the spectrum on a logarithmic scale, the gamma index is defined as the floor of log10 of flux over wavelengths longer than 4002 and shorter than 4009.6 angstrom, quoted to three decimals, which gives 2.286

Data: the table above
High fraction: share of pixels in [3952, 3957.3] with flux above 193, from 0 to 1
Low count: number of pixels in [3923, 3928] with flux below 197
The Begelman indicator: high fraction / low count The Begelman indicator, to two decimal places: 0.20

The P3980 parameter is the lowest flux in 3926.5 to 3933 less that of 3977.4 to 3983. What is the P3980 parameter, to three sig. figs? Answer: -155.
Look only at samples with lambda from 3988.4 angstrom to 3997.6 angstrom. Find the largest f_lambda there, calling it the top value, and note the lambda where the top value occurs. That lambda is 3994.41 angstrom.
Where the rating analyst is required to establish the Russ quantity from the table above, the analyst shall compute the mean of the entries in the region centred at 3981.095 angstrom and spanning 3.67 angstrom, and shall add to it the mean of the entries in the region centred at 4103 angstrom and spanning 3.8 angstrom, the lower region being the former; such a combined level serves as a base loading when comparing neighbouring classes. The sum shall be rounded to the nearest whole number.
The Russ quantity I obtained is 399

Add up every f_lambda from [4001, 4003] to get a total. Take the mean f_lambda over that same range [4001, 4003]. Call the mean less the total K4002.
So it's -247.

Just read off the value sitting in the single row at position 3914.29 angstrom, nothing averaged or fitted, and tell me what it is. 209.3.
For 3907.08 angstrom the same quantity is 185.3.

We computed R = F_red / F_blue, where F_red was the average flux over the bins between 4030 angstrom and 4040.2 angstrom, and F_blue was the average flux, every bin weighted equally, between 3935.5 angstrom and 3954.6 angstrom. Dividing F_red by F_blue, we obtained 1.43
